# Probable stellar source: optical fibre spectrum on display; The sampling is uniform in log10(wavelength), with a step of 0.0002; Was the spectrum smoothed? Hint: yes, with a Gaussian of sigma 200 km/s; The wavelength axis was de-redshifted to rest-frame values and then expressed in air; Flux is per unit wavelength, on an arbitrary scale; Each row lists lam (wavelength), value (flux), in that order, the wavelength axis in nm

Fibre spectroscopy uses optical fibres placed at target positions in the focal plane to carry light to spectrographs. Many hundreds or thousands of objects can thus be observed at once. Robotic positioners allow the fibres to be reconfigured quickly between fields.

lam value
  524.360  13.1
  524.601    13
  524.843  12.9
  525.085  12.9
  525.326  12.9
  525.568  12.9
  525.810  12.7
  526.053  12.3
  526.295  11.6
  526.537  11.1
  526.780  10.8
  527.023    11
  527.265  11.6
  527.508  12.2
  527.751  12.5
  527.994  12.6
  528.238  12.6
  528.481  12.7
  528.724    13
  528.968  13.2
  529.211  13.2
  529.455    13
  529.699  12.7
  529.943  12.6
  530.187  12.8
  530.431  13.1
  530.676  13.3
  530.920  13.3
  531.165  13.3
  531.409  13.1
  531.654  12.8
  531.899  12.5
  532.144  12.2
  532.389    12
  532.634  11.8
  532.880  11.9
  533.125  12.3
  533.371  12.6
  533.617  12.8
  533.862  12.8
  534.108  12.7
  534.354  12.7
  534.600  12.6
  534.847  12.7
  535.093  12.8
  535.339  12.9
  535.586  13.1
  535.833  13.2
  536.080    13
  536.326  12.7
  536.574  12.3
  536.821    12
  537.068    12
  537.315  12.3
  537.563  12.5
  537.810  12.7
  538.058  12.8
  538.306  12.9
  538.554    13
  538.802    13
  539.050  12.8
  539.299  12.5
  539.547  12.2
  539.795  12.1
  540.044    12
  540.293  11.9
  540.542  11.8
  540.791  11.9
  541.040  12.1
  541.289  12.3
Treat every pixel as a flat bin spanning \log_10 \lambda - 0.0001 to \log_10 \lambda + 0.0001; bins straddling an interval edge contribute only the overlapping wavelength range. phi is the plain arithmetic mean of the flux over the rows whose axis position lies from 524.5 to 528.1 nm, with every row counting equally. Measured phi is 12.2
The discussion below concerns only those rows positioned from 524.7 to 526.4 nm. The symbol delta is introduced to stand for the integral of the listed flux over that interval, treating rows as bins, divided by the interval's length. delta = 12.6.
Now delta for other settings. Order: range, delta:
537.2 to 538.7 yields 12.7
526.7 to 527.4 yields 11.2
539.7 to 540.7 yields 11.9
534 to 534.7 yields 12.7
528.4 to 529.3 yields 13.0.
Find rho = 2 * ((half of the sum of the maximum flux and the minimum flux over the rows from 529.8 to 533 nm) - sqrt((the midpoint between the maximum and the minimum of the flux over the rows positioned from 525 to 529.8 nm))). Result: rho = 18.17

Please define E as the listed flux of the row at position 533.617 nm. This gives 12.8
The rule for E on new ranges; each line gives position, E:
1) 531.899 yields 12.5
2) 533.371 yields 12.6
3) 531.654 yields 12.8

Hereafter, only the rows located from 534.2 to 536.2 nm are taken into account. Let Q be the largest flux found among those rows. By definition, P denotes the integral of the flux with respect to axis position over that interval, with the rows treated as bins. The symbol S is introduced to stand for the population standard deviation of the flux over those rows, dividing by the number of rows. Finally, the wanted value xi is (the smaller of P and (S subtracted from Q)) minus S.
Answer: 12.8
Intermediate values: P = 25.7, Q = 13.2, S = 0.20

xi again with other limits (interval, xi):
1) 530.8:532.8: 12.2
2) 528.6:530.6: 12.8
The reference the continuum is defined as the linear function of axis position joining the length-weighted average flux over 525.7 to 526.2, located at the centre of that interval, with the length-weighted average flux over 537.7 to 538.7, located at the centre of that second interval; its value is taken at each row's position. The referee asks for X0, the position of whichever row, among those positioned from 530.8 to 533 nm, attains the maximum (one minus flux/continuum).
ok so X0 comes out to 532.634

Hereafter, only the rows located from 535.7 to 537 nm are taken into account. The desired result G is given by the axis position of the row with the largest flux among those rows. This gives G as 535.833 nm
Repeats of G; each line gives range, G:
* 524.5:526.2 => 524.601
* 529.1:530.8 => 530.676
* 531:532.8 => 531.165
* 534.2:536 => 535.833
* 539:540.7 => 539.050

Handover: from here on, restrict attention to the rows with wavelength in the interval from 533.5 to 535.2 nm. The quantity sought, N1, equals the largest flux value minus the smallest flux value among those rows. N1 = 0.2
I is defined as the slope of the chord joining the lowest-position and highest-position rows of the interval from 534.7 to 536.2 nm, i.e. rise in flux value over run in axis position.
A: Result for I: 0.2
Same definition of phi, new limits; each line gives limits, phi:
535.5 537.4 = 12.6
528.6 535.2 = 12.7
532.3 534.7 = 12.4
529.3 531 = 13.0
